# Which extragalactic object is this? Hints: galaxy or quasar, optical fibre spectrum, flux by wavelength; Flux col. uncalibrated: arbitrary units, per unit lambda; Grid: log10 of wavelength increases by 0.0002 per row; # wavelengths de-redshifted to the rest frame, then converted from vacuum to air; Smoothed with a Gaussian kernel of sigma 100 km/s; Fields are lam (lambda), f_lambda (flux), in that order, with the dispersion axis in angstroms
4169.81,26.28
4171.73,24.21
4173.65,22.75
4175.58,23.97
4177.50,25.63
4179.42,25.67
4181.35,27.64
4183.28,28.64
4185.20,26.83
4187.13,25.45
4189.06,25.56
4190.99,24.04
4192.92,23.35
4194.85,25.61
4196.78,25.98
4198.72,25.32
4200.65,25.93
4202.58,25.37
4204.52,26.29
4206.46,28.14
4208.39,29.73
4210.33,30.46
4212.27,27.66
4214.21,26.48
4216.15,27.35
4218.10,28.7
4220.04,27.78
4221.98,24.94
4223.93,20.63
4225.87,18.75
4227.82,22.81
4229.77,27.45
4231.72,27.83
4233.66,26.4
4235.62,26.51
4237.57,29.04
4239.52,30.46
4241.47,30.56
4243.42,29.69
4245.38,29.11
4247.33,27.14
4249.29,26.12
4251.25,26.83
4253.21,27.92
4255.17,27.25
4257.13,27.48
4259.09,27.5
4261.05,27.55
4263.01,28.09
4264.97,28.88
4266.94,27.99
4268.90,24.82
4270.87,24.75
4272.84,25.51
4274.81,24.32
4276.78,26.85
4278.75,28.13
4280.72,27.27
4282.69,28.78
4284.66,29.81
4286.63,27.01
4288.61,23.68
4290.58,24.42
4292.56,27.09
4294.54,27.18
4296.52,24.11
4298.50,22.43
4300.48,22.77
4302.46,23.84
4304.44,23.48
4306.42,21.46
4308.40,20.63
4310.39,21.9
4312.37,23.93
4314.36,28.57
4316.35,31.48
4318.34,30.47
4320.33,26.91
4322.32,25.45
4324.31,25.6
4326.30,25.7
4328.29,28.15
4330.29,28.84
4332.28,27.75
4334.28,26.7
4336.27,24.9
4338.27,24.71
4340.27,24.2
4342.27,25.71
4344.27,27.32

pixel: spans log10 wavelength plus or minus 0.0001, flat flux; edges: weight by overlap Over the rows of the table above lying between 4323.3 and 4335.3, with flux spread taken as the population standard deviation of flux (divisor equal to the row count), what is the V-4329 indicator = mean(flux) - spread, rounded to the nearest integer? 26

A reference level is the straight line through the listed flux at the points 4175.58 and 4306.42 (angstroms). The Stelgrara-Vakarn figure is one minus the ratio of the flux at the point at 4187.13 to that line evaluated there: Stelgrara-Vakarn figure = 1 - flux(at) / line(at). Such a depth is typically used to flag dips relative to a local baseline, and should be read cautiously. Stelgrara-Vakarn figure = -0.072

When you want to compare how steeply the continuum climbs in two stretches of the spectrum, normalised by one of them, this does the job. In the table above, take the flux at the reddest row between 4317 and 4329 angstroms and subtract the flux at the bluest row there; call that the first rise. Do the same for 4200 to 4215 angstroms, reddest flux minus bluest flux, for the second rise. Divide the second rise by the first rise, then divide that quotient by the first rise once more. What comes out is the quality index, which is 0.1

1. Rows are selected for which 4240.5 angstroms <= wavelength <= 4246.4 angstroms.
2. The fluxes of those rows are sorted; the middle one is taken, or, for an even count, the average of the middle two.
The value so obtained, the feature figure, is 29.7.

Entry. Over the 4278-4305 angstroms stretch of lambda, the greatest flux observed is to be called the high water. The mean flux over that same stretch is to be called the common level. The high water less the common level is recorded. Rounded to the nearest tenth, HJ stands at 4.1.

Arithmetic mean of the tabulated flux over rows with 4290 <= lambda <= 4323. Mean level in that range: 25.1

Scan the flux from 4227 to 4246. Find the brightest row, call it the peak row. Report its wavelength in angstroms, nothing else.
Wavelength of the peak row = 4241.47 angstroms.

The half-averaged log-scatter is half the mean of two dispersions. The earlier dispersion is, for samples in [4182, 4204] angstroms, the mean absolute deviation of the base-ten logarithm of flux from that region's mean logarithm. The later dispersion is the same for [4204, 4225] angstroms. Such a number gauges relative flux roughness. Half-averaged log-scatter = 0.011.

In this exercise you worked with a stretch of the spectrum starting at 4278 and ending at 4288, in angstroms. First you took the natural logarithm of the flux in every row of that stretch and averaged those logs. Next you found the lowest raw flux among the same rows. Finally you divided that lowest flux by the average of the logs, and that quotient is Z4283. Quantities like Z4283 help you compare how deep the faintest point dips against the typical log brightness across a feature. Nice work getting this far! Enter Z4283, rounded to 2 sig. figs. 8.1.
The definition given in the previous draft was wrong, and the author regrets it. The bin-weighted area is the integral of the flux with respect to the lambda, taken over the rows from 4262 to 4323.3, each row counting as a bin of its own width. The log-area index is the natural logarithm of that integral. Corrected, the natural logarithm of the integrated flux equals 7.4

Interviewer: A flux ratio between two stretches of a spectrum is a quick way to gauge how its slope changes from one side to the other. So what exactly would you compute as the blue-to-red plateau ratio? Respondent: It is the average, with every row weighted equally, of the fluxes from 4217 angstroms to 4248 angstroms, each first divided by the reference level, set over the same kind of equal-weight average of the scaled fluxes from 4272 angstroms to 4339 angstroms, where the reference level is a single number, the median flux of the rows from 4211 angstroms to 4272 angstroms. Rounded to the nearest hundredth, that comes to 1.03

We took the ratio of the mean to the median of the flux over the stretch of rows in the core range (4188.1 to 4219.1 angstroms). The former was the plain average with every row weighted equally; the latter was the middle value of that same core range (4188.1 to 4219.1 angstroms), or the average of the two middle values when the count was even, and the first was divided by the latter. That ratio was 1.02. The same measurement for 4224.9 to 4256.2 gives 0.99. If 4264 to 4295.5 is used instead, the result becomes 0.99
